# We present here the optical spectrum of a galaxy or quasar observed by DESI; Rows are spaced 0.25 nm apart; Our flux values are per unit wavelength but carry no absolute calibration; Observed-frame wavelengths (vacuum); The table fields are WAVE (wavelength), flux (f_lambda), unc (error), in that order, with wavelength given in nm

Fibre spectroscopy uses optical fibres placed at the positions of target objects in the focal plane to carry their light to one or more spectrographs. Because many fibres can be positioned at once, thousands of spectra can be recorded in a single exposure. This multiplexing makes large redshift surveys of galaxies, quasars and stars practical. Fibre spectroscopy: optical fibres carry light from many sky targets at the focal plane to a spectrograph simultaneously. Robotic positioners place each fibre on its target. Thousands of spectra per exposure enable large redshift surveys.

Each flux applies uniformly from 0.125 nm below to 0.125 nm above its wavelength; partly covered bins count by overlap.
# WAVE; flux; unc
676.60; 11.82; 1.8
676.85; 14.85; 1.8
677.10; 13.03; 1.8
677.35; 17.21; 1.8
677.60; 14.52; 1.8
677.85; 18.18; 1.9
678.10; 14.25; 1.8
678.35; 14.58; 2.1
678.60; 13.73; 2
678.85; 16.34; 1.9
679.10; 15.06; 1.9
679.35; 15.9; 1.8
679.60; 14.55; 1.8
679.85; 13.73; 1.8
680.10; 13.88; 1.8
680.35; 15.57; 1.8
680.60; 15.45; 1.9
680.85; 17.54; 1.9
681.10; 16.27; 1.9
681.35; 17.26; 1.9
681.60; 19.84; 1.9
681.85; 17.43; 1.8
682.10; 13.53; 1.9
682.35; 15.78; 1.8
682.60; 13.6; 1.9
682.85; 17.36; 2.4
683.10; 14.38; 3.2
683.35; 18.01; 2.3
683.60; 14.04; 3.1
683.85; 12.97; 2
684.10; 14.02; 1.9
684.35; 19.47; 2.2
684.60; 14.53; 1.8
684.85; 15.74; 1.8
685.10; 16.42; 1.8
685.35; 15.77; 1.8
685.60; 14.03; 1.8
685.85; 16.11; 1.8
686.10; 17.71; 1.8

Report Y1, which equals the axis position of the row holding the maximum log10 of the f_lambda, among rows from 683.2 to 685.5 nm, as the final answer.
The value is 684.35 nm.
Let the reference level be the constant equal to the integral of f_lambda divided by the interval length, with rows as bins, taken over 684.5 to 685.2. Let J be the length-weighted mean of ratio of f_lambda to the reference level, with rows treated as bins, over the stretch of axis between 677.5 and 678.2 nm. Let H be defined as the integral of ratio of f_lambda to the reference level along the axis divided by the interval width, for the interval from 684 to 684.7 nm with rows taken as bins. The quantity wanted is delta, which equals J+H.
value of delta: 2.05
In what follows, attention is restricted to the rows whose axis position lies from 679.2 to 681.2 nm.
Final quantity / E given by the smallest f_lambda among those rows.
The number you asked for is 13.73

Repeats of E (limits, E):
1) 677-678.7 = 13.03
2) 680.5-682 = 15.45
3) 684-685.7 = 14.02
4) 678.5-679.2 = 13.73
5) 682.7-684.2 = 12.97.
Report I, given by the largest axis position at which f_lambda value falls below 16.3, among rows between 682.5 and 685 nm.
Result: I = 684.85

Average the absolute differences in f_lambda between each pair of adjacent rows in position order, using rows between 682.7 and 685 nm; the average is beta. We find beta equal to 3.04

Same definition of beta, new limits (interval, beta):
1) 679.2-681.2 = 1.07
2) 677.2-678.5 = 2.65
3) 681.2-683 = 2.85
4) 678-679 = 1.26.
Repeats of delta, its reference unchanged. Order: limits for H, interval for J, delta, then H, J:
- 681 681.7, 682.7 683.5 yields 2.20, 1.14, 1.05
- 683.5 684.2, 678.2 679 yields 1.83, 0.88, 0.96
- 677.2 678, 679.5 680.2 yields 1.96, 1.06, 0.90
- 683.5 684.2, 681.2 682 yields 2.03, 0.88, 1.15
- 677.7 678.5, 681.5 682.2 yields 2.09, 1.00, 1.09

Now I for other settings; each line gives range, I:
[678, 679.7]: 679.60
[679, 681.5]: 681.10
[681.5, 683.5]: 683.10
